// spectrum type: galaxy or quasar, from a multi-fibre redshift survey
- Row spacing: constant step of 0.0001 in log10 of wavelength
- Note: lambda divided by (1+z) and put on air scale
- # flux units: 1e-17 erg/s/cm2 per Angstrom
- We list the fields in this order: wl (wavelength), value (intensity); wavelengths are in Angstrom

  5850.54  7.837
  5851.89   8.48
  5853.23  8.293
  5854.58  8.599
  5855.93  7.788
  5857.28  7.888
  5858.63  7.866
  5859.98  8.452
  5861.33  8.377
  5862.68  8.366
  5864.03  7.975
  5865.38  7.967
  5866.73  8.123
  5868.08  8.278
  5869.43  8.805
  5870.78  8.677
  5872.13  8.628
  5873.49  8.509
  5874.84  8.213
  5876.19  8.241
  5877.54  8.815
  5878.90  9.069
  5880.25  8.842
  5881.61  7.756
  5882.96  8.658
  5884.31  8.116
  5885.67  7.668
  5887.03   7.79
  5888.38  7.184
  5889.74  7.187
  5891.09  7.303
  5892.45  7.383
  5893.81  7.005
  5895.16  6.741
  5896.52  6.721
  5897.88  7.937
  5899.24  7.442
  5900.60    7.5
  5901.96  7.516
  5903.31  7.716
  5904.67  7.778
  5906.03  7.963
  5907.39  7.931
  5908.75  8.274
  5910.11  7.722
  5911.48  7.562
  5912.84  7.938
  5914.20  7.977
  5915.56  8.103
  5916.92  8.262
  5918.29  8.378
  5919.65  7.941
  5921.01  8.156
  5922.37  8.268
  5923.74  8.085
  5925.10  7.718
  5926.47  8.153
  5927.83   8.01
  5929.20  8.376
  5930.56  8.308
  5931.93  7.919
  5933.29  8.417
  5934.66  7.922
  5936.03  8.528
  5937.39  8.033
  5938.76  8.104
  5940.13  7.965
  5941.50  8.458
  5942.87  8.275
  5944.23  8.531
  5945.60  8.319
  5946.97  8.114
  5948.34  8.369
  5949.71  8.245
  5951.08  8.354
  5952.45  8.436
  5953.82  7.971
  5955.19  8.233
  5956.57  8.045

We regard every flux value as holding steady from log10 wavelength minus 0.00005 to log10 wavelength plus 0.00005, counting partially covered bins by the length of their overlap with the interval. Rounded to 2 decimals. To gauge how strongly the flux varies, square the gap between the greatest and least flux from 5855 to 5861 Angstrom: 0.44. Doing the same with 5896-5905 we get 1.48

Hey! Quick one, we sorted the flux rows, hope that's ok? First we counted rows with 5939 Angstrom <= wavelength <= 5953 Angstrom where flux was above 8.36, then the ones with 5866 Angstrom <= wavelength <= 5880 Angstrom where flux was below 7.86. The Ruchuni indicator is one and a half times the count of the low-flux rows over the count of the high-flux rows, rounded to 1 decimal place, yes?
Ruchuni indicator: 0.0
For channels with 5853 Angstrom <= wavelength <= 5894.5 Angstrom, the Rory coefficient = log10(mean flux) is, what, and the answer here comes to 0.910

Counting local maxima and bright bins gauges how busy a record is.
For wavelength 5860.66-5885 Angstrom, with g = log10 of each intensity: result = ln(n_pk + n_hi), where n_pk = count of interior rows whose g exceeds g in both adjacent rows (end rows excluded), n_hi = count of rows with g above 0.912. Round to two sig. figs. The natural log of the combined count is 2.8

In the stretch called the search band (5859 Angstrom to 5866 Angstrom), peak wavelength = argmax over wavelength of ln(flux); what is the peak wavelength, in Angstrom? 5859.98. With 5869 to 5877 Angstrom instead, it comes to 5869.43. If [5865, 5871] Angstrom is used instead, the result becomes 5869.43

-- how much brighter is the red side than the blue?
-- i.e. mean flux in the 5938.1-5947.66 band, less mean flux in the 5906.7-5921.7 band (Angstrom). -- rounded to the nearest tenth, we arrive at 0.2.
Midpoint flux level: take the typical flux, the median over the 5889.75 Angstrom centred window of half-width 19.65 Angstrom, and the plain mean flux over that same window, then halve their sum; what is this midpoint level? 7.84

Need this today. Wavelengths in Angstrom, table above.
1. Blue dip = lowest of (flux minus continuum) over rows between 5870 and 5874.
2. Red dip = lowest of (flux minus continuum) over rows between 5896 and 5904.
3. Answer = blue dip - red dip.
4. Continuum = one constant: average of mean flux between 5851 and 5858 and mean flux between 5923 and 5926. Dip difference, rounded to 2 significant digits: 1.8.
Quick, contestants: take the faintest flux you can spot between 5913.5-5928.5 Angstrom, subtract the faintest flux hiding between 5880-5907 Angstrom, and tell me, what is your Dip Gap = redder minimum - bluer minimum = 1.0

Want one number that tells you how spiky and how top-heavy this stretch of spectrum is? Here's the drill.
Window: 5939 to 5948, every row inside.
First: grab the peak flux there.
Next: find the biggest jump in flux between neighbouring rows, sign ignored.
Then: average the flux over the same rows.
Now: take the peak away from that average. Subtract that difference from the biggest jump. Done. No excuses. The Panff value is 0.75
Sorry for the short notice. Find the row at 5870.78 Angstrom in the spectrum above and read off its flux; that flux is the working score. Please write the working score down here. 8.677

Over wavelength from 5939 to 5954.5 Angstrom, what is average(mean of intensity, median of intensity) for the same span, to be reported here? 8.3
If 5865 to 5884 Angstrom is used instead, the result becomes 8.5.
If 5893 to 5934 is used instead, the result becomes 7.9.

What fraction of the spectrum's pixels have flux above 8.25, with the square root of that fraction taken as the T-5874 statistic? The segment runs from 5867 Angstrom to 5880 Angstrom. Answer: 0.88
